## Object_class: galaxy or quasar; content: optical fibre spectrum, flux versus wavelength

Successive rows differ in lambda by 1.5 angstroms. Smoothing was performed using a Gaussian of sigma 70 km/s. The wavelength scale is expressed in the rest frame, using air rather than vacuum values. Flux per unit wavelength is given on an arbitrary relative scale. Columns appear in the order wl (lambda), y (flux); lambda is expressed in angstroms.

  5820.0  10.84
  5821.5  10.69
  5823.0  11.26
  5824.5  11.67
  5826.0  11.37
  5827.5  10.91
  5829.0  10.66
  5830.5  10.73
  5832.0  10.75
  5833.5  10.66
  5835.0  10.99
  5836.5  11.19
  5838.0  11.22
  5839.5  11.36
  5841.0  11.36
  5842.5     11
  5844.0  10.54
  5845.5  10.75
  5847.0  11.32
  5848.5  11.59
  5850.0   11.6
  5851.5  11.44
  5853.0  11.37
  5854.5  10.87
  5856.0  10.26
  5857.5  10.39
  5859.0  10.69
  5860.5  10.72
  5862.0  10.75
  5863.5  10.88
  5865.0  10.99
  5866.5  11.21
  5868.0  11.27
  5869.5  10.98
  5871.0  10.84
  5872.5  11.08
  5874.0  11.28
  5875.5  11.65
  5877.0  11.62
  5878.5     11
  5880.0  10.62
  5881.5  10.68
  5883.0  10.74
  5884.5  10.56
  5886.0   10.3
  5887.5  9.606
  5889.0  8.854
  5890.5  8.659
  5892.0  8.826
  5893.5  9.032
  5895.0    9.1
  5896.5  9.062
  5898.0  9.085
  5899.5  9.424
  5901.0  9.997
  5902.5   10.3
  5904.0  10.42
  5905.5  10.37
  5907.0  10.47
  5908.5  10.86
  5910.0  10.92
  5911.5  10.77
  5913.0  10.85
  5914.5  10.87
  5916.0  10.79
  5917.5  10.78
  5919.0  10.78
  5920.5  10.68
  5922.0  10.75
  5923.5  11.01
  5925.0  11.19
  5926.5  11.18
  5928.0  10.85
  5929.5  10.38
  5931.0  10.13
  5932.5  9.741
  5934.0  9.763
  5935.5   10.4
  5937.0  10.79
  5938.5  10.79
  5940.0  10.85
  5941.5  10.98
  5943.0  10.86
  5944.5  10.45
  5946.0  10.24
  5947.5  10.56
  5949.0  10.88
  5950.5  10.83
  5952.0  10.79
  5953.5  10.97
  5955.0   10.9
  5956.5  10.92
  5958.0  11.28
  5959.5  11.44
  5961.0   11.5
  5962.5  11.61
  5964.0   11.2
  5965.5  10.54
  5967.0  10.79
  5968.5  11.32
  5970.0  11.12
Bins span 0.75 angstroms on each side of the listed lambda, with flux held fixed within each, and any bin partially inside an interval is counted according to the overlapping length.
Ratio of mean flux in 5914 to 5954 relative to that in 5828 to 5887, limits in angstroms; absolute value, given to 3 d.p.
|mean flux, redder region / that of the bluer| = 0.973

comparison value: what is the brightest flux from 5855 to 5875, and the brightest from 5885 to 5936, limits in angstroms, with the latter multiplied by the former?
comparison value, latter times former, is 126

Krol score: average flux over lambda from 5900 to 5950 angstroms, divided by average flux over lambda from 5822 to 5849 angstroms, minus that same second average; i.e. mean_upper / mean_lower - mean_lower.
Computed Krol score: -10.1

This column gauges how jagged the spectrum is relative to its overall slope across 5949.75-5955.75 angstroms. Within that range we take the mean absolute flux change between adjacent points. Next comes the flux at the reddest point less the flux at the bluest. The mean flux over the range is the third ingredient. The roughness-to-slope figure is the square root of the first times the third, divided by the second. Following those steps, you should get 15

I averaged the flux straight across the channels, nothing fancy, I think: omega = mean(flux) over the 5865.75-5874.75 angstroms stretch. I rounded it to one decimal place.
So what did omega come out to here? 11.1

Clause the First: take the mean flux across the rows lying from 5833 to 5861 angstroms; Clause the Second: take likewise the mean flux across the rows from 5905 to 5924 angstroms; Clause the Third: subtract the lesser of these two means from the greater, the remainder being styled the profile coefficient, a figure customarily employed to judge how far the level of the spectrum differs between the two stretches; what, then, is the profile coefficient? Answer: 0.26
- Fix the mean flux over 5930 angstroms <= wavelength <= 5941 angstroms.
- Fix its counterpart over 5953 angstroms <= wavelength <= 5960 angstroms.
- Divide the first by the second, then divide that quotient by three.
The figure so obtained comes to 0.311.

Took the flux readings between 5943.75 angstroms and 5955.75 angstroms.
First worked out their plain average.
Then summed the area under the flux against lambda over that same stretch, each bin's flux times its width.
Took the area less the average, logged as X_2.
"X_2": 118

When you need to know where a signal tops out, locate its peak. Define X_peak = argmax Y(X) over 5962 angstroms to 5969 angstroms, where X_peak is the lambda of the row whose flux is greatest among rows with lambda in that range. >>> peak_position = 5962.5 angstroms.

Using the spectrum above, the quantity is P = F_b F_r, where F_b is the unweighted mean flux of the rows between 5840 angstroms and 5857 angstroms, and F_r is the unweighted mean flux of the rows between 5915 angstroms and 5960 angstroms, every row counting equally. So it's 119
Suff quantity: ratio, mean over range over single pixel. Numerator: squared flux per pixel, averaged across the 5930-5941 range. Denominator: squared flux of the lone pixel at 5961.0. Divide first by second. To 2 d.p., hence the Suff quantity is 0.81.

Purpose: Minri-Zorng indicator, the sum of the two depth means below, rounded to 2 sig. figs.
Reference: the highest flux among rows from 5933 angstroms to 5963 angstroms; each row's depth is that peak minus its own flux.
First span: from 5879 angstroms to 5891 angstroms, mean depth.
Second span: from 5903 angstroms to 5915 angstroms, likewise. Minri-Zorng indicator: 2.5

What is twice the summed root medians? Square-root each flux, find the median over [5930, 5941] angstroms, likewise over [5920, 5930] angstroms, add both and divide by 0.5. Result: 13.0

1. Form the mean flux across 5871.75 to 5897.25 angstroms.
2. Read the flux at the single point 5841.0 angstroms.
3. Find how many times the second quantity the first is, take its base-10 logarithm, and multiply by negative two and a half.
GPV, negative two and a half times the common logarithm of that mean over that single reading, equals 0.12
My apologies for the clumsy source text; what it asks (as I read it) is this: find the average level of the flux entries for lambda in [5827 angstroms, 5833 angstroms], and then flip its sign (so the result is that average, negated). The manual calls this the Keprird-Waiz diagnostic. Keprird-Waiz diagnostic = -10.8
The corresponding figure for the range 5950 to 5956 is -10.9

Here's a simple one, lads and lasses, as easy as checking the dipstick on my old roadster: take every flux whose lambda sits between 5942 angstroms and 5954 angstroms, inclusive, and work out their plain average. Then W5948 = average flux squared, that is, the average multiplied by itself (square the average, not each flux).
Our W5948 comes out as 114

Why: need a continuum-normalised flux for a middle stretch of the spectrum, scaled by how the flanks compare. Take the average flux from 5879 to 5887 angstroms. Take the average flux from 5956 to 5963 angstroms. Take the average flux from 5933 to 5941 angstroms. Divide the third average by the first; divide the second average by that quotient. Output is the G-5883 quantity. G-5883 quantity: 11.4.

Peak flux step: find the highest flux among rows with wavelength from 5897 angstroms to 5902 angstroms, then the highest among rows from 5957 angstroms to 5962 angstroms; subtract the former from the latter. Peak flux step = 1.5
